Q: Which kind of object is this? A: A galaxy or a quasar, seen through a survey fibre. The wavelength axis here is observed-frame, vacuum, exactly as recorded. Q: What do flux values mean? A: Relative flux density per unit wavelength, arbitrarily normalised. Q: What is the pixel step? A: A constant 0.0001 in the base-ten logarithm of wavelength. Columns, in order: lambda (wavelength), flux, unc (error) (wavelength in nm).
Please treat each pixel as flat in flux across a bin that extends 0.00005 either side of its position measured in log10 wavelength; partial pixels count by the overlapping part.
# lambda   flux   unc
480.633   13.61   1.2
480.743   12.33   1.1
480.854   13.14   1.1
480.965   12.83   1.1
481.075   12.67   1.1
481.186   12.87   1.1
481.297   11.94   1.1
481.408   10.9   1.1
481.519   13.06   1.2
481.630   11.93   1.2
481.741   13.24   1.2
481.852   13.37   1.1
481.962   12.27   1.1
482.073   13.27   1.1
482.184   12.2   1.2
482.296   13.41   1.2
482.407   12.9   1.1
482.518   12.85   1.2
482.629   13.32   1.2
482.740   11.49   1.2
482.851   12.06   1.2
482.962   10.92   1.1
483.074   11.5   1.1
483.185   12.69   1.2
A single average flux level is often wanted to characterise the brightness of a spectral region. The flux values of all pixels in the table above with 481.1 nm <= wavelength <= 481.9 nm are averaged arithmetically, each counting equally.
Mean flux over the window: 12.5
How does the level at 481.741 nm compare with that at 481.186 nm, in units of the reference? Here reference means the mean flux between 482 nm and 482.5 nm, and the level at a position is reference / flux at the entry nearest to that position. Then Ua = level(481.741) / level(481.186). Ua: 0.97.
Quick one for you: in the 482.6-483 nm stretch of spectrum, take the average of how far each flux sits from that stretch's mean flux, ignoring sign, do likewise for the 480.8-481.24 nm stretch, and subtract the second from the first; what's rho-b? 0.61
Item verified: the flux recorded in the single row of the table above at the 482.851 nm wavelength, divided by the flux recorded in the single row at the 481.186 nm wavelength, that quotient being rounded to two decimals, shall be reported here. 0.94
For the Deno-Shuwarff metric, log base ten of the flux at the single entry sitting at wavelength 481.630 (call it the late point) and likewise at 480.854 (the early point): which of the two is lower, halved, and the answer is 0.538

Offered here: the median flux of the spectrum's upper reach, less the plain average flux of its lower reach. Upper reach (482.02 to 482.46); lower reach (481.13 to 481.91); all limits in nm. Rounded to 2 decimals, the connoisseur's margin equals 0.61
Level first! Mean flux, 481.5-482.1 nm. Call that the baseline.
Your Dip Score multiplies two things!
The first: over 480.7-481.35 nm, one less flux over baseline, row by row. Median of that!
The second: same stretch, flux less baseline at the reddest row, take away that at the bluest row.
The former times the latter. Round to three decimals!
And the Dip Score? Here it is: -0.003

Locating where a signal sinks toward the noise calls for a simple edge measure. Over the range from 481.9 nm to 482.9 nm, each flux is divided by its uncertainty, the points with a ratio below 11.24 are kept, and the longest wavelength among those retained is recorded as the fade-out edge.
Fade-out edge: 482.851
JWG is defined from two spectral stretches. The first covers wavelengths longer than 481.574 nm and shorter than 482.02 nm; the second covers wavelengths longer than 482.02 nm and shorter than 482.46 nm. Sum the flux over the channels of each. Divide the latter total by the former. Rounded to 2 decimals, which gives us 1.02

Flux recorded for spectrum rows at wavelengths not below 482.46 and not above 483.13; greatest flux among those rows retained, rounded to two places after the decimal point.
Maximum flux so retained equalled 13.32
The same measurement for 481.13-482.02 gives 13.37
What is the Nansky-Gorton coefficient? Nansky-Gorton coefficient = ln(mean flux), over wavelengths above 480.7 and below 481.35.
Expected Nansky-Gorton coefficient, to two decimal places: 2.54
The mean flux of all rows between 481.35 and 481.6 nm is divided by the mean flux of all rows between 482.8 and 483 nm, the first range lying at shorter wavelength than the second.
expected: 1.04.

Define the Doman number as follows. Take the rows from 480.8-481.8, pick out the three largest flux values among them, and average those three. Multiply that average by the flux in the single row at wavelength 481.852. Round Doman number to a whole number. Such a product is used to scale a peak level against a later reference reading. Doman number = 176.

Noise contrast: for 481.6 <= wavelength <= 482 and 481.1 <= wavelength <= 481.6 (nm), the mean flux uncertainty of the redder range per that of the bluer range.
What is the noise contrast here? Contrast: 1.02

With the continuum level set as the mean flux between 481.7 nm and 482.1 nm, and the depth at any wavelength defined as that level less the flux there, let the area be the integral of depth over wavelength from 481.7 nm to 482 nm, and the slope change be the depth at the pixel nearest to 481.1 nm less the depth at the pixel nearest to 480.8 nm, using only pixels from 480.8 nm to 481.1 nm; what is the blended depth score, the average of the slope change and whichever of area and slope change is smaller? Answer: 0.2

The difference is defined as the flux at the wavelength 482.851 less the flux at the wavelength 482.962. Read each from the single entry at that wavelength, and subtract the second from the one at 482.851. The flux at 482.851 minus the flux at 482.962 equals 1.14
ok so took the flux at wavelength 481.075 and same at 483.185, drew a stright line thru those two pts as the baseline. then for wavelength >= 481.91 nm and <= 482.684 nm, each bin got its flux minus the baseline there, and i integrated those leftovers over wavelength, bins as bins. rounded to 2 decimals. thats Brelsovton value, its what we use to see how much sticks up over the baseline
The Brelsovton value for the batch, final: 0.16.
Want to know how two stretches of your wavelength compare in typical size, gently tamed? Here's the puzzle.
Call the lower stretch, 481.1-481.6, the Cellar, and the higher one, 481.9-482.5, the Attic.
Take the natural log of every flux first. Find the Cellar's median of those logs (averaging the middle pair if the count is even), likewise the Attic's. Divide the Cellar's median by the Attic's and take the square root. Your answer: 0.992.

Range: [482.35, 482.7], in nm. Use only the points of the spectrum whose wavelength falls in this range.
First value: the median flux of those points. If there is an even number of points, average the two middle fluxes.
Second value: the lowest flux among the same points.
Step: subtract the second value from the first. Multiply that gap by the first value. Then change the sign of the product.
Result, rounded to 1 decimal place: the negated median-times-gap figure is -0.6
